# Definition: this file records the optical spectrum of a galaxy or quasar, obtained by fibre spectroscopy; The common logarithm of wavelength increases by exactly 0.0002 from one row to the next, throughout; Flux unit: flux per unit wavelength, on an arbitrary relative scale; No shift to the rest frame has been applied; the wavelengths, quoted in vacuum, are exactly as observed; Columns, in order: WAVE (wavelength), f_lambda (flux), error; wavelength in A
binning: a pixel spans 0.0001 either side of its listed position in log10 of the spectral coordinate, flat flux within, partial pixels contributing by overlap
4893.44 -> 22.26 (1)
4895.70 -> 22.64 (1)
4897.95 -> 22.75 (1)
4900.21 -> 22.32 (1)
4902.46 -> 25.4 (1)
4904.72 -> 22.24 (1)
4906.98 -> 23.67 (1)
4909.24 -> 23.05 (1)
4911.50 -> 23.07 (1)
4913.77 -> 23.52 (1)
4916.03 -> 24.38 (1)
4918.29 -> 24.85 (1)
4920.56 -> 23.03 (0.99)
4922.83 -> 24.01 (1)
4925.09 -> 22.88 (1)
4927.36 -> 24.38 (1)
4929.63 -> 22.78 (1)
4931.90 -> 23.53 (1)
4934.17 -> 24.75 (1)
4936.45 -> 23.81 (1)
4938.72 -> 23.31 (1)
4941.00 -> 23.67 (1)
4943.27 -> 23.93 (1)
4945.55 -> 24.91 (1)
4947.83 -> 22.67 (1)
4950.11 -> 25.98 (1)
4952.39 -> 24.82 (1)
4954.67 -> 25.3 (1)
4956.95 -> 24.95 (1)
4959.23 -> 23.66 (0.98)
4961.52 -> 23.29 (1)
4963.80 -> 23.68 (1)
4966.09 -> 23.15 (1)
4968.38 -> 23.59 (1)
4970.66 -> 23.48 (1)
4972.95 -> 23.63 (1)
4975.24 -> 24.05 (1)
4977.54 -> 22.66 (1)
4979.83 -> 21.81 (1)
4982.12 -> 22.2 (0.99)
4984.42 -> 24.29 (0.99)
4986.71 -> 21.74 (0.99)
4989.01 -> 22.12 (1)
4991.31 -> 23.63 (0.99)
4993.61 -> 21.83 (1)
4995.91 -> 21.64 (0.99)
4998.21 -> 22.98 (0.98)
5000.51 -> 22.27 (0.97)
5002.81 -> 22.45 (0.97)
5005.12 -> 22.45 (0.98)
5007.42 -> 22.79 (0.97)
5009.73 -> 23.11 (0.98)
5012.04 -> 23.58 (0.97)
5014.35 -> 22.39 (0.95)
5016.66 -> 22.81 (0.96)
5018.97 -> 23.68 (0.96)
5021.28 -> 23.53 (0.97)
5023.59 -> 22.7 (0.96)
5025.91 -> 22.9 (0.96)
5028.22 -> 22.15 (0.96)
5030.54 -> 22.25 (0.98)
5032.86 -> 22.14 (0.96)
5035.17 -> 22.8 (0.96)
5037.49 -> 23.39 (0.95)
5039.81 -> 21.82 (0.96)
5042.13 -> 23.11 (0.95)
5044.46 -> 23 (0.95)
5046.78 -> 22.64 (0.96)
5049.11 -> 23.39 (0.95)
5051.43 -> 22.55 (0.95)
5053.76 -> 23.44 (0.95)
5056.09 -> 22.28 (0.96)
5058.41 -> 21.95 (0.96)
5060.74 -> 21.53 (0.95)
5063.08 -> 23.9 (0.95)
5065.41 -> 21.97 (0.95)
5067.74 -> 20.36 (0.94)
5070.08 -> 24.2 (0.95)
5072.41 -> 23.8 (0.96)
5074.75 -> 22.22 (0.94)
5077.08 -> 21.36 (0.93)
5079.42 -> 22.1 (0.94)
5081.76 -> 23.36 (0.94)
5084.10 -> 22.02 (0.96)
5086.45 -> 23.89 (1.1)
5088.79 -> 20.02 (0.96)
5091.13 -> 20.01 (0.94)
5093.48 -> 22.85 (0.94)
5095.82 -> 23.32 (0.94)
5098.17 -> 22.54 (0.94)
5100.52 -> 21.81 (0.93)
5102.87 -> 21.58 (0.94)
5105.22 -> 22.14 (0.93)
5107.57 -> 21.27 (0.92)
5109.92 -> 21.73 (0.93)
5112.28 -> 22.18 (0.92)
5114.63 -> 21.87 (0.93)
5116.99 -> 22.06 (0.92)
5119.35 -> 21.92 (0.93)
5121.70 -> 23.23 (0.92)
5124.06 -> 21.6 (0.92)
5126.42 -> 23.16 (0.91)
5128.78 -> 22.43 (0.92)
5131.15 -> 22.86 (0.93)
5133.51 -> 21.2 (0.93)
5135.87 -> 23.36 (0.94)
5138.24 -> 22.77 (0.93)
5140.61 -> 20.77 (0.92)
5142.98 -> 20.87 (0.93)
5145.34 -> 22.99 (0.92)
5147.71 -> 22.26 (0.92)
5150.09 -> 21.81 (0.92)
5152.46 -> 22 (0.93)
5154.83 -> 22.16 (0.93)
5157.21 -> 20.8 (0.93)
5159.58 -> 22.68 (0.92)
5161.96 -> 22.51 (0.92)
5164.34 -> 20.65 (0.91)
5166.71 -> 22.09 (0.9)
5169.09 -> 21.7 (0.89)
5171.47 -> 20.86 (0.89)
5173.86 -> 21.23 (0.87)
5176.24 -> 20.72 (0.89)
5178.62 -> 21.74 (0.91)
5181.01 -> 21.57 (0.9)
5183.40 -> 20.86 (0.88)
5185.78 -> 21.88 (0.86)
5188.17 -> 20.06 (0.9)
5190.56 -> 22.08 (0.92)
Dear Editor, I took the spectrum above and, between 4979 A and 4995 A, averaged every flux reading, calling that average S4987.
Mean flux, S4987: 22.5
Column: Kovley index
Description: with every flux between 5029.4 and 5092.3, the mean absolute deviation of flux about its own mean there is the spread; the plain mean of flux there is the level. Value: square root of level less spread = 4.64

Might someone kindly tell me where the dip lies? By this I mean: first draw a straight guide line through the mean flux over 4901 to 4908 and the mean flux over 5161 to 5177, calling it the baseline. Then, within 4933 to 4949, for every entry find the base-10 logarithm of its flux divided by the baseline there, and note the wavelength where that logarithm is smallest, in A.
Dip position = 4947.83 A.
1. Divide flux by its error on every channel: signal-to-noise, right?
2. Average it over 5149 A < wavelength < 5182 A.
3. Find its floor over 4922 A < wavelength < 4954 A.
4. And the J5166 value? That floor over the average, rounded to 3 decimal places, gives 0.952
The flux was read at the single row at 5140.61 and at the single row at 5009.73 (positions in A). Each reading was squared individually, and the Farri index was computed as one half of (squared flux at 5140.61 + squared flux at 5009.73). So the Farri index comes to 483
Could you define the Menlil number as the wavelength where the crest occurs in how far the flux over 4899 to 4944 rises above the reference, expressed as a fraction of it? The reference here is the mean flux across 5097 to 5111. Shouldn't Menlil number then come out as 4902.46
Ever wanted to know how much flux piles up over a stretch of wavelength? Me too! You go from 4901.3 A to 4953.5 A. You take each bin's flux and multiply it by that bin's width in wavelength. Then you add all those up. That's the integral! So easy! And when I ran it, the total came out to 1245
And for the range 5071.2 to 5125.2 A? 1195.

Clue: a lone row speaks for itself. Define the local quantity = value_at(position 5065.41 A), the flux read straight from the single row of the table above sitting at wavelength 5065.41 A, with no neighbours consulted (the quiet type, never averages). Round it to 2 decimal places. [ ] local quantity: 21.97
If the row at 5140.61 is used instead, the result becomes 20.77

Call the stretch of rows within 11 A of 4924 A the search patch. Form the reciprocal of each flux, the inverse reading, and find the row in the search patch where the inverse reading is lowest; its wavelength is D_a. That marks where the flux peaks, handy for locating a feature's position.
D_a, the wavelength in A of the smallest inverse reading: 4918.29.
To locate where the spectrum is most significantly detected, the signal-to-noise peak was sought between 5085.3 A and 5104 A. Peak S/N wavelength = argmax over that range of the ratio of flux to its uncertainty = 5095.82 A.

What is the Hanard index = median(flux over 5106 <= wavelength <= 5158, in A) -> 22.0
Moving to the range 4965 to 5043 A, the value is 22.8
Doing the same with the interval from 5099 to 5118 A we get 21.8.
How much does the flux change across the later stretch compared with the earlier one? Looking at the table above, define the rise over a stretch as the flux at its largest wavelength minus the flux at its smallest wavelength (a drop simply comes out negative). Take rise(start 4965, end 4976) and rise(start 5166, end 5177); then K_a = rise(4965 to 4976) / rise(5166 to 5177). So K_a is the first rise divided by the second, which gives -0.7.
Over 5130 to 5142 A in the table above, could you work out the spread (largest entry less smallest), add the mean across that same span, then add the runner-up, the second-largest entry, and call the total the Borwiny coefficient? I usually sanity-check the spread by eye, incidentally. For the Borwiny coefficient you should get 47.6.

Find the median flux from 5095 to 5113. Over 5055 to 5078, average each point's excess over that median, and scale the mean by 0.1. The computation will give 0.04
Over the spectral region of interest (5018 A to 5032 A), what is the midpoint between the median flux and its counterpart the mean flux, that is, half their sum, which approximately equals 22.8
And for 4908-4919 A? 23.6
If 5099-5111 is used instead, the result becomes 21.7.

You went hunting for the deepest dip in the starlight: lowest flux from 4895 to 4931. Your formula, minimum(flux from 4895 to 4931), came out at 22.24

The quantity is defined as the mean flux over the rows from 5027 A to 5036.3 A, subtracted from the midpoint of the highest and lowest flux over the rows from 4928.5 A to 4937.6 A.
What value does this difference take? 1.4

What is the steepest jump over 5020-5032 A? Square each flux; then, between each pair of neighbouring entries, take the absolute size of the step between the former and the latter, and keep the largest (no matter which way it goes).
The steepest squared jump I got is 38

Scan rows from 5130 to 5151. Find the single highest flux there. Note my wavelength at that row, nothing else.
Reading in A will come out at 5135.87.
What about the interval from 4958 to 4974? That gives 4963.80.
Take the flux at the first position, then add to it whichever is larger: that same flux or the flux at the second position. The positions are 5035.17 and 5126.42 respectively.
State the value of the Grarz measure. 46.0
